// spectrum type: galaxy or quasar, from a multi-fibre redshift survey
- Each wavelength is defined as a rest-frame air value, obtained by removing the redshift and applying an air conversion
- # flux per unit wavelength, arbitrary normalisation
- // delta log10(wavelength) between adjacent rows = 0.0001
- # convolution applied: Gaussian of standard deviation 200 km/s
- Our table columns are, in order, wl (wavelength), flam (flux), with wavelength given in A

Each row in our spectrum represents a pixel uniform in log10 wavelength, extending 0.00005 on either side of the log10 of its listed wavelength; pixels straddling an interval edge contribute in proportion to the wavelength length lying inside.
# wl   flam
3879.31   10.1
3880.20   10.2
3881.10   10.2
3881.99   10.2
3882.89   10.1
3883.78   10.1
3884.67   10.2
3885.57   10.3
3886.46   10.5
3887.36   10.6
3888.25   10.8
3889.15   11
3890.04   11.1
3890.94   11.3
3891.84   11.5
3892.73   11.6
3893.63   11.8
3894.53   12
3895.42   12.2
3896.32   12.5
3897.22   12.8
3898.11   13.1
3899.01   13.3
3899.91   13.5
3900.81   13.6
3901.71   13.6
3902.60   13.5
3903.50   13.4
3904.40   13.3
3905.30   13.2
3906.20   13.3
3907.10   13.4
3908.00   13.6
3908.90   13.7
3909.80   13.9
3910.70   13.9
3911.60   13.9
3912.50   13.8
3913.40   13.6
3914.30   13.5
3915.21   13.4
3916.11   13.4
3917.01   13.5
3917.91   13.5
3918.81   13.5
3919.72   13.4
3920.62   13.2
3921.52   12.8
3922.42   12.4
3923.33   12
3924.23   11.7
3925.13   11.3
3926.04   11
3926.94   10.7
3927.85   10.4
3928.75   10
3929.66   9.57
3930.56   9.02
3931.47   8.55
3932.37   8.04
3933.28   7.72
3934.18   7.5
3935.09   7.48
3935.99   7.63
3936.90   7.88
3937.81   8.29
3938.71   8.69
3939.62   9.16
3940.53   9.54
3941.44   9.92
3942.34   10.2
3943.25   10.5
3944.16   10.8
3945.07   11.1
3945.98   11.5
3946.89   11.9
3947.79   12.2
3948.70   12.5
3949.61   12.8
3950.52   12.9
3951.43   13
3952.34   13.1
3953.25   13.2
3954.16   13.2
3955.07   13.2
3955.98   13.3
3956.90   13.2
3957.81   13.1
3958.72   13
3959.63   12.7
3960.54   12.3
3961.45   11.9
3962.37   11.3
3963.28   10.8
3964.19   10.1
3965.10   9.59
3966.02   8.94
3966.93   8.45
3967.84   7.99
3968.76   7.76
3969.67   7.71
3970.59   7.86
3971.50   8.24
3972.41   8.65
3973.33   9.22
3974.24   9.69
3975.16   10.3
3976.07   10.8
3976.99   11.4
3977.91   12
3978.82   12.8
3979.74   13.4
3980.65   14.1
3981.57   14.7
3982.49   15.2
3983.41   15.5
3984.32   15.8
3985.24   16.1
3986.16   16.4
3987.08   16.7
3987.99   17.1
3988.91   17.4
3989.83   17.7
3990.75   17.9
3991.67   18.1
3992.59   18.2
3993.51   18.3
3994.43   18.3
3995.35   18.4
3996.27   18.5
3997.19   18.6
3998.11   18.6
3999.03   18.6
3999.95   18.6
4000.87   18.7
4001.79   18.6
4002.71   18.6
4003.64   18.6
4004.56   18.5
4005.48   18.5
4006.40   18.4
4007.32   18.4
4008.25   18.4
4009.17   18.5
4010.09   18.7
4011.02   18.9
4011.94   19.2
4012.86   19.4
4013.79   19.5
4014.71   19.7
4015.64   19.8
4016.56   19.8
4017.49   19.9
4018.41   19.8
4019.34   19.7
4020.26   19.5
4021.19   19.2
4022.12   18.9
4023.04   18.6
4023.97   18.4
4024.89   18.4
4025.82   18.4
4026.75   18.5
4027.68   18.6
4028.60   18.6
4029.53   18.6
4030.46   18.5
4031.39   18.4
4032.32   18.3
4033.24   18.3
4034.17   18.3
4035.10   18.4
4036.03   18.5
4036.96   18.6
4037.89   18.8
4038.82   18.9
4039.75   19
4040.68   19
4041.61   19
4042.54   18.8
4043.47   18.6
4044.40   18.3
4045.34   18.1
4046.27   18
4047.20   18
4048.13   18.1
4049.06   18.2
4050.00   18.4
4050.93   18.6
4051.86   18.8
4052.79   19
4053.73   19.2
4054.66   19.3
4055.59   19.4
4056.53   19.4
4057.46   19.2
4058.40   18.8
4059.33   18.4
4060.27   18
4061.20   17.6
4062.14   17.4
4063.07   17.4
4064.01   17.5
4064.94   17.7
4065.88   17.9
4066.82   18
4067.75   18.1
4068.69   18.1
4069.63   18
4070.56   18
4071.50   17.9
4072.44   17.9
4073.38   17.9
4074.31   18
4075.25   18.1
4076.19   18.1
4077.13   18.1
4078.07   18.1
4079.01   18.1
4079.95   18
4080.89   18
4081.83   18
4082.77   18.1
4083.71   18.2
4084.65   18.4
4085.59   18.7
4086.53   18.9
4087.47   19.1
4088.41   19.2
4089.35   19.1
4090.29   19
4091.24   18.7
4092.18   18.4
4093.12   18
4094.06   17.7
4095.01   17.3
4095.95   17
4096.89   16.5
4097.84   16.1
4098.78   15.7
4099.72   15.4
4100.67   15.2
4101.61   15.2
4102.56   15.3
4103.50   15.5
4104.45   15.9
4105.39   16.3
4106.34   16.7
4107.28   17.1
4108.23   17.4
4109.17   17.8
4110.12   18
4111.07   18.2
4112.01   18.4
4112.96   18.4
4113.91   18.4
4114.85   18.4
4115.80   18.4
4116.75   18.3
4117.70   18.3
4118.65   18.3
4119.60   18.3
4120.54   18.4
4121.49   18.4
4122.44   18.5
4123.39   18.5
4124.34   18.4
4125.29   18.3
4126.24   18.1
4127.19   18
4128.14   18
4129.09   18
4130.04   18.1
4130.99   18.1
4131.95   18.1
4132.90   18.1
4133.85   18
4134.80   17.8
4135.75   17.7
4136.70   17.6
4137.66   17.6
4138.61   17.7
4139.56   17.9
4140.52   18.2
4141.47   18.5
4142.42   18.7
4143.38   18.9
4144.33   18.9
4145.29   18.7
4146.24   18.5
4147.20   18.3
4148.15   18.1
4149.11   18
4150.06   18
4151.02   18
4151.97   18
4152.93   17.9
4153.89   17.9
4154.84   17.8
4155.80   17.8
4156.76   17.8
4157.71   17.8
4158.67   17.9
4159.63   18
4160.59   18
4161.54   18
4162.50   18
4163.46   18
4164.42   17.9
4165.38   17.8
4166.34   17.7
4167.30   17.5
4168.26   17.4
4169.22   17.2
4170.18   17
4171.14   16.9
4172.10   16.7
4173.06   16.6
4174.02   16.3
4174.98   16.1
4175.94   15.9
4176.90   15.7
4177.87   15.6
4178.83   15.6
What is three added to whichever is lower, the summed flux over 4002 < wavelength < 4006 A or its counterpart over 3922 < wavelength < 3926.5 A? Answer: 61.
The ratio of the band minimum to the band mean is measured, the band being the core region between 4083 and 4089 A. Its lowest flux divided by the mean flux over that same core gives 0.971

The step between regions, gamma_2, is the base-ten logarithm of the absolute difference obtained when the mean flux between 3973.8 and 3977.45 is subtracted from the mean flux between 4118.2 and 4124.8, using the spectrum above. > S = 0.90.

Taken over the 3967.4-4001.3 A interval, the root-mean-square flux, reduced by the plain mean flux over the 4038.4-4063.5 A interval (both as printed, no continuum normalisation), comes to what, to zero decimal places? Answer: -4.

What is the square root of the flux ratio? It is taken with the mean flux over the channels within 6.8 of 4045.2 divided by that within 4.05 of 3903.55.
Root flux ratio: 1.17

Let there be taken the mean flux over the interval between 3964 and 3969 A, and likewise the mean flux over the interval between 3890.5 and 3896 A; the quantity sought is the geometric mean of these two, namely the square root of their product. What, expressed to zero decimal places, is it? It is 10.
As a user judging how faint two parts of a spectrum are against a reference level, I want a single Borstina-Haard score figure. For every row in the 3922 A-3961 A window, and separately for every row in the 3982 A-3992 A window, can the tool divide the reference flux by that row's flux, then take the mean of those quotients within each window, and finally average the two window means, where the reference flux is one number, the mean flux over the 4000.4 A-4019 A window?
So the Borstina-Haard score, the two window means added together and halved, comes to 1.47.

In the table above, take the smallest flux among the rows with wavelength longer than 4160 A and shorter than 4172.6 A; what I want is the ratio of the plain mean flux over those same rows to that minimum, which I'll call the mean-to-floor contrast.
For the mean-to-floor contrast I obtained 1.05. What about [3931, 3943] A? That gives 1.14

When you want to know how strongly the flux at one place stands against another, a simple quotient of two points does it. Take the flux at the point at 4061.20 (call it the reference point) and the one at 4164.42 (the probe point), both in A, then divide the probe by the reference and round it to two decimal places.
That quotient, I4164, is 1.02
